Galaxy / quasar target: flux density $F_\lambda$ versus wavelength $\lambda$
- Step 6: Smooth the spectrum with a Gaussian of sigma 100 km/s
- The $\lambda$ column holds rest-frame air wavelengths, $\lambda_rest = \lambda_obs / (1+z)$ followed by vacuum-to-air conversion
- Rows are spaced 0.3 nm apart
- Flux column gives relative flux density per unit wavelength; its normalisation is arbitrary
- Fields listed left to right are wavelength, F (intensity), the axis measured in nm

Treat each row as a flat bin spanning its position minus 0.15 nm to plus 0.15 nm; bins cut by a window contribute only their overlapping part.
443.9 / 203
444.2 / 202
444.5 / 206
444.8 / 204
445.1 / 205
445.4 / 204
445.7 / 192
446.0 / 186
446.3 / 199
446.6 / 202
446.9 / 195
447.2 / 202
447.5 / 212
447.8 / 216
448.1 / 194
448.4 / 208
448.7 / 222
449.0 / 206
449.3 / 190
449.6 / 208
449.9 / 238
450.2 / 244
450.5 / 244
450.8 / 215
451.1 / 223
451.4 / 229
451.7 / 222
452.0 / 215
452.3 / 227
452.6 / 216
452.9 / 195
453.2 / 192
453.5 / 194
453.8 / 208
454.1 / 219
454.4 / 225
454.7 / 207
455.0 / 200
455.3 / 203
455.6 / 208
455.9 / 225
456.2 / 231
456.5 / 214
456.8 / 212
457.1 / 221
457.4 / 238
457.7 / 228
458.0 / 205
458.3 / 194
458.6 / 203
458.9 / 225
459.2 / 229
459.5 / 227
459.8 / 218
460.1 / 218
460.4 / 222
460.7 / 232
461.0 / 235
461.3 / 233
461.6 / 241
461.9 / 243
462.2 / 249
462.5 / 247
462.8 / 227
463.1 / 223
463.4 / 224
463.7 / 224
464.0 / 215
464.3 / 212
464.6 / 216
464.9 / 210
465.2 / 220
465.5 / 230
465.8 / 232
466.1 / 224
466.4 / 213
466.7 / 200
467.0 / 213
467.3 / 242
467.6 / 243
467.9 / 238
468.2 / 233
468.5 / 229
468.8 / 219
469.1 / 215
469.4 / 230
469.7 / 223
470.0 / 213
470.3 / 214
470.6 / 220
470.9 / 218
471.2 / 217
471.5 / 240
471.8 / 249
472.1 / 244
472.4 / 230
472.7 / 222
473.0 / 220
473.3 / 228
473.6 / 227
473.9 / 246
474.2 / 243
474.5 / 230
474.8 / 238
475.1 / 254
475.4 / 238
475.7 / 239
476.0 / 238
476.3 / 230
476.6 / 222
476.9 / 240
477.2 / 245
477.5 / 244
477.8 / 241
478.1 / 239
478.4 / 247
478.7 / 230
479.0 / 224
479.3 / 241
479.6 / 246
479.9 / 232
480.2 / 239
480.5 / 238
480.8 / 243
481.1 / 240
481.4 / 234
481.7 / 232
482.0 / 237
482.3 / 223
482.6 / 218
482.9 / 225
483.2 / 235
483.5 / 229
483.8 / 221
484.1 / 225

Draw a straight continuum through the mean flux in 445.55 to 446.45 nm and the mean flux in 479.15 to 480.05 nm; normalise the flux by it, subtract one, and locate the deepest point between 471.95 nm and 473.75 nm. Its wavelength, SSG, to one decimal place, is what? 473.0 nm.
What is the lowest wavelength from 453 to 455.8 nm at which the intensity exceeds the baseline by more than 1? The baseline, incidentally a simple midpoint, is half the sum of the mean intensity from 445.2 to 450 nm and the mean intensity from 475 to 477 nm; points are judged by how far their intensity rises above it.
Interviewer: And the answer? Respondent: 454.4 nm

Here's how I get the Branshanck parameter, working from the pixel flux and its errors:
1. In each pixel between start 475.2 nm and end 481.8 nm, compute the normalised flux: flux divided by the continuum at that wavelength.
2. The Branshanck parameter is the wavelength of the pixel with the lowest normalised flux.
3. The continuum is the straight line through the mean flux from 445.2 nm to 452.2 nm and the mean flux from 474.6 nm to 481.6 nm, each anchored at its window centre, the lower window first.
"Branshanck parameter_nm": 479.0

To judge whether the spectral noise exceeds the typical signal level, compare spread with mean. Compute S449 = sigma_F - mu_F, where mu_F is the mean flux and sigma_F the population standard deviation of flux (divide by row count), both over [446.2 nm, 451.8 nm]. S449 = -198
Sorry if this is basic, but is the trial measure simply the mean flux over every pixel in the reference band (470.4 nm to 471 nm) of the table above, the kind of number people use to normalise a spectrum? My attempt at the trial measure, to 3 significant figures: 219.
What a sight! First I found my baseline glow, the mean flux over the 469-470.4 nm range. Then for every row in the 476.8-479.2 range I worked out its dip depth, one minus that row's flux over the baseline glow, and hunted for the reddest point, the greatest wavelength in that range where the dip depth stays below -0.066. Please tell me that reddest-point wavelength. 478.4 nm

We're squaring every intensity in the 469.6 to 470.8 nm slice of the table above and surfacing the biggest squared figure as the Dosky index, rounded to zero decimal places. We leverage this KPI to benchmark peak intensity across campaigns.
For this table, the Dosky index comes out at 49729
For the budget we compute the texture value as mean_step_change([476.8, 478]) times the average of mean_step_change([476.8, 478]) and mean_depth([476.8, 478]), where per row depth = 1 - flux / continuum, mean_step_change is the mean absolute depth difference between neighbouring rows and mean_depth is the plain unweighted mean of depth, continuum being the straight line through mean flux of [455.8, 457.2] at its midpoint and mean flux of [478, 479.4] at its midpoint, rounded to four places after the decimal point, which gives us -0.0001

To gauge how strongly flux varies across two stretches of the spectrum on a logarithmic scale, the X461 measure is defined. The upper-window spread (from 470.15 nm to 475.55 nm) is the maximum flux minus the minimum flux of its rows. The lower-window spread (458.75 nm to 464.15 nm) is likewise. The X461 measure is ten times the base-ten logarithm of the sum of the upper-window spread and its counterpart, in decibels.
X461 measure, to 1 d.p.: 18.7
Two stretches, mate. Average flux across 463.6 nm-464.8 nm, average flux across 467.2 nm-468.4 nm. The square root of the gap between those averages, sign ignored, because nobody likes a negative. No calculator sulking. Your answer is 4.7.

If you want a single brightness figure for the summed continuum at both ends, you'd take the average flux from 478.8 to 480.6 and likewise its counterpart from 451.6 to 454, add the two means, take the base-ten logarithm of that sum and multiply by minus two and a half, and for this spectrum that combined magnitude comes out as -6.62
